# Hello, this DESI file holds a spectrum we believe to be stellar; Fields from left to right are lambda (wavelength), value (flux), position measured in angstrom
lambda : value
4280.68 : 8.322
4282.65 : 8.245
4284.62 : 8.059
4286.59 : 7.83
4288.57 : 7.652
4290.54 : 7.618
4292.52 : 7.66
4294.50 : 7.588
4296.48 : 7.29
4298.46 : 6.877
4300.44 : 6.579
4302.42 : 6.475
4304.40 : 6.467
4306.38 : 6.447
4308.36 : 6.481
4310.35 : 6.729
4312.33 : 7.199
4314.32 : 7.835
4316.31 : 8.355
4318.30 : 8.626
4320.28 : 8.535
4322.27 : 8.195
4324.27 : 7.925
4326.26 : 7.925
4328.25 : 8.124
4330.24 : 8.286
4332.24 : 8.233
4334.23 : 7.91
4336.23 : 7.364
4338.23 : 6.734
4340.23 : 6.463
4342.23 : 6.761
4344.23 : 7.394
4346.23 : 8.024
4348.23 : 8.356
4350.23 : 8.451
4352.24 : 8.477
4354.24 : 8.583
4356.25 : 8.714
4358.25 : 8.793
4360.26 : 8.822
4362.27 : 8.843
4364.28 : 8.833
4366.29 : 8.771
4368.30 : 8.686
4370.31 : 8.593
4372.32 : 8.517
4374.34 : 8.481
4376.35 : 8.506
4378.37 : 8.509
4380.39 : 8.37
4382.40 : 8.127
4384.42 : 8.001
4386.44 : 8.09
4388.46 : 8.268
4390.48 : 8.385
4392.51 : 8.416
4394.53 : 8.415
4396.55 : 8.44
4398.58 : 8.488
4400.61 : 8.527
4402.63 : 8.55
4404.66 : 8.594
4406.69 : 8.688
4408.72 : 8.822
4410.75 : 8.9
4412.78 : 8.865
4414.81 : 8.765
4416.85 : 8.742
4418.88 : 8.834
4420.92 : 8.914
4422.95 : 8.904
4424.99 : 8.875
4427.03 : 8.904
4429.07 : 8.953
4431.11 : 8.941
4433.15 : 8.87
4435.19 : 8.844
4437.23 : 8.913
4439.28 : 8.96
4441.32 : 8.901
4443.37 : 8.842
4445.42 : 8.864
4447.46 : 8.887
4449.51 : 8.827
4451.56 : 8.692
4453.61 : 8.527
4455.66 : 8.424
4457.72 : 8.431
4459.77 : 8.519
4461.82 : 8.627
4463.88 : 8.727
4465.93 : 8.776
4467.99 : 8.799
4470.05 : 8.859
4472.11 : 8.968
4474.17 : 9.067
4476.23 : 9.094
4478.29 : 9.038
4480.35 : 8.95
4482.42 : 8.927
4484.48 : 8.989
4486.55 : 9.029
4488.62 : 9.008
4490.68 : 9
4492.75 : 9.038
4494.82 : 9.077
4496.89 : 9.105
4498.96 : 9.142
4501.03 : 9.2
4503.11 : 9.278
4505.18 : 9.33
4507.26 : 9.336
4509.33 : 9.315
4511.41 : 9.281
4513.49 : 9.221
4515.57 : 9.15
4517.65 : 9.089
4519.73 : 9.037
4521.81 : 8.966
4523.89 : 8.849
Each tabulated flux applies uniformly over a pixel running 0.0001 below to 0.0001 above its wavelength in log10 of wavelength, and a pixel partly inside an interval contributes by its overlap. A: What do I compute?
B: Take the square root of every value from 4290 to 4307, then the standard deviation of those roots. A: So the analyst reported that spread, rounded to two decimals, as 0.10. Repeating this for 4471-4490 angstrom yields 0.01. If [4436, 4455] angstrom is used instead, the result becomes 0.02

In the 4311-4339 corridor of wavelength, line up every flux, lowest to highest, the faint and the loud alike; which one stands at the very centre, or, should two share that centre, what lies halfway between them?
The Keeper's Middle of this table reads 8.0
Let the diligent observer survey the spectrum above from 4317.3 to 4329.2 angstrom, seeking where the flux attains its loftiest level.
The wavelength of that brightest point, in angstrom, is 4318.30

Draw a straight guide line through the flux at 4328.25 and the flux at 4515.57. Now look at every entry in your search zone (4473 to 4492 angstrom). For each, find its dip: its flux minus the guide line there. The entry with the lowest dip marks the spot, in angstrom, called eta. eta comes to 4482.42 angstrom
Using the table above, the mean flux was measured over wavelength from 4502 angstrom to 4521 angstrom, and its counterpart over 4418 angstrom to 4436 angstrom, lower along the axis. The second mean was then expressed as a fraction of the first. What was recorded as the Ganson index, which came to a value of 0.96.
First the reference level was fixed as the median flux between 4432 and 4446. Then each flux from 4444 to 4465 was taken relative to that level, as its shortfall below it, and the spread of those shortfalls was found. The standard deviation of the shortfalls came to 0.17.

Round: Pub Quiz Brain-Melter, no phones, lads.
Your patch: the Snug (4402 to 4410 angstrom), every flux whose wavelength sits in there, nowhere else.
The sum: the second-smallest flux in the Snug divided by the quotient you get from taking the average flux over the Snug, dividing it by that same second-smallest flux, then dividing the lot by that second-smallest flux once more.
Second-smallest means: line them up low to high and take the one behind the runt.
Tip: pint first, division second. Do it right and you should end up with 73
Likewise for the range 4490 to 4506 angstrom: 81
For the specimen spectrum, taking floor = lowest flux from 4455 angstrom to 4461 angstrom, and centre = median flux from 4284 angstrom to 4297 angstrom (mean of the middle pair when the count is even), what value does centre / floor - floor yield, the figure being -7.52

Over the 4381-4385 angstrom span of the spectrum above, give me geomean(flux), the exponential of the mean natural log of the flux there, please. 8.1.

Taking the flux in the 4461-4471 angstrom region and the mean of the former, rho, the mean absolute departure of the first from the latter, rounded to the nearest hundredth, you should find 0.06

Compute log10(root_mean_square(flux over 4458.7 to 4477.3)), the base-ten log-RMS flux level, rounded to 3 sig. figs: 0.946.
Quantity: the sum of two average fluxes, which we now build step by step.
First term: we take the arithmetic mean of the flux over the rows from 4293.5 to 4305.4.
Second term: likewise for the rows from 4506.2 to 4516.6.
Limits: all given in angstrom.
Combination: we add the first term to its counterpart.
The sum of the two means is 16.1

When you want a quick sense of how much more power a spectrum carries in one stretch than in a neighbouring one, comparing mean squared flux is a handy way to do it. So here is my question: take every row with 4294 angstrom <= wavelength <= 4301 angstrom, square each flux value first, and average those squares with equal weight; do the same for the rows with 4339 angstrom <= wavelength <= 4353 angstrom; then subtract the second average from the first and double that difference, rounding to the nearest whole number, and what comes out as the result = -19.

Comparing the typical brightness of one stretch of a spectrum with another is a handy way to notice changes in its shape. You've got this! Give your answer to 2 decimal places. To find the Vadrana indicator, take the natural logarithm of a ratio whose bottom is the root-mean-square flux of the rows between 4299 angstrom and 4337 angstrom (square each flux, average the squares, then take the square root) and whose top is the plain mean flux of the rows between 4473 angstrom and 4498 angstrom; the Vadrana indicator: 0.17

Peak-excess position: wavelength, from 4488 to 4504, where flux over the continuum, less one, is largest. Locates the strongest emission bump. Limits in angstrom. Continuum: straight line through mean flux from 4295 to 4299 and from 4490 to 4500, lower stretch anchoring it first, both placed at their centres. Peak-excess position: 4503.11 angstrom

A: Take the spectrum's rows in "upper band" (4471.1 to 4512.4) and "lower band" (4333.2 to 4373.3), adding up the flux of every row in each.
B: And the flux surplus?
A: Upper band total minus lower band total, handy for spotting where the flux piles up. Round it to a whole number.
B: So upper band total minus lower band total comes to 19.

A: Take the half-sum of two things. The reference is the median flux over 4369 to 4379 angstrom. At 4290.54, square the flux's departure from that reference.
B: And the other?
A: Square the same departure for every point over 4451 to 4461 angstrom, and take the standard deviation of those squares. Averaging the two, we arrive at 0.40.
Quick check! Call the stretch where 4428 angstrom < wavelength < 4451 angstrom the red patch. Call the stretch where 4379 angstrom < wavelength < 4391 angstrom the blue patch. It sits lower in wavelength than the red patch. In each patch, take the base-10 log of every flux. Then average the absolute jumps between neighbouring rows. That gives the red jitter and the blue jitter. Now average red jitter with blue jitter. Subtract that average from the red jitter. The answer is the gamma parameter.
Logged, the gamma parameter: -0.003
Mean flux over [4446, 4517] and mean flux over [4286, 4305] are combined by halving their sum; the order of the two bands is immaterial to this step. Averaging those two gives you 8.1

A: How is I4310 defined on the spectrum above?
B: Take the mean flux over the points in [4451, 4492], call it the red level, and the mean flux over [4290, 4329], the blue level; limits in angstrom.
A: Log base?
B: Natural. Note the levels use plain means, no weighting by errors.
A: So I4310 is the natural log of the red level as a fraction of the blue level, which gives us 0.17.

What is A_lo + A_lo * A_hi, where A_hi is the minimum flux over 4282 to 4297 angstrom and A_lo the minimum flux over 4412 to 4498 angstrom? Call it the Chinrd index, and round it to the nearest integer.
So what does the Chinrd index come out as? 70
